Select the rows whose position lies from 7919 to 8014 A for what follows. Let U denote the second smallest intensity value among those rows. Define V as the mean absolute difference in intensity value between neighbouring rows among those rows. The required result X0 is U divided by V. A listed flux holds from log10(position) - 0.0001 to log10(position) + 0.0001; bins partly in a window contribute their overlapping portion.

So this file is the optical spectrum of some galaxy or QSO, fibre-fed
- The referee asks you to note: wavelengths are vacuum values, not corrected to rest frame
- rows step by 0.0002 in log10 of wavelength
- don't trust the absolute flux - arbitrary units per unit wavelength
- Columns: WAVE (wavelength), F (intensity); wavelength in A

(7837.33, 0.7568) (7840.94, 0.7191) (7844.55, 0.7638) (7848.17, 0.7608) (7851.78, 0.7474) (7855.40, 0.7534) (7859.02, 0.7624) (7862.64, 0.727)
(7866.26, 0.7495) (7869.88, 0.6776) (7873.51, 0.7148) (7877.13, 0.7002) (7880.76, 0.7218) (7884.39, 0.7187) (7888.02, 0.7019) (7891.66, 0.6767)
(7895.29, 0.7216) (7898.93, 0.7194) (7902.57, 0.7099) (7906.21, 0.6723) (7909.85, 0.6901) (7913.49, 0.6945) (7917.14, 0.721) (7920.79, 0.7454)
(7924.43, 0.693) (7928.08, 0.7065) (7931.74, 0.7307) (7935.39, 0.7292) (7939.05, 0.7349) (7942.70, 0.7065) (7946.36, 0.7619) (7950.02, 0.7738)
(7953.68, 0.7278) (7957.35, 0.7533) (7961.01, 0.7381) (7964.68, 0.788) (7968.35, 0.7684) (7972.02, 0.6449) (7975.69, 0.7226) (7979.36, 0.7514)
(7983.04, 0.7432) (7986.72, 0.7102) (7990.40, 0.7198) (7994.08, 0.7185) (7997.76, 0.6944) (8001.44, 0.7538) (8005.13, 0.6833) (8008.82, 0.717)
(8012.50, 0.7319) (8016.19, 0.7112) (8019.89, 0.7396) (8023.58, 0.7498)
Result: 20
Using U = 0.6833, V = 0.033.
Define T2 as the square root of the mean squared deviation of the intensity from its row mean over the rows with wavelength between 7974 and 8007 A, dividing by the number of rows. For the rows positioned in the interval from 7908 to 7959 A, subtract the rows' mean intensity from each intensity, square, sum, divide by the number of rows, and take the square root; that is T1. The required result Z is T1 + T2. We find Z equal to 0.0483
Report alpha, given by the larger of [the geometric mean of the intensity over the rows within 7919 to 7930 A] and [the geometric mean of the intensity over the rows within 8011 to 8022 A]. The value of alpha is 0.727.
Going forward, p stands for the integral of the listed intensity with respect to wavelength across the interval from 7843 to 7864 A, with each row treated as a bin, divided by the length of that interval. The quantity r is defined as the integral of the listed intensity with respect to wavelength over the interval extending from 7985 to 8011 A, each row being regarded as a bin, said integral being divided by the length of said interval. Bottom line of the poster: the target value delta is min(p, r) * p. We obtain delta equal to 0.538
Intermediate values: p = 0.753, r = 0.71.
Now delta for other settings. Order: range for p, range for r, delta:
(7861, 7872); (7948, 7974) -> 0.515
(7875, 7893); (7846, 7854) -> 0.497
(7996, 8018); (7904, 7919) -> 0.497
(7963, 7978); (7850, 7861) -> 0.535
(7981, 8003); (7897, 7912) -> 0.505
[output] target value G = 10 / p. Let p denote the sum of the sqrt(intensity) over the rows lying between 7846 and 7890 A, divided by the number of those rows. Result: 11.7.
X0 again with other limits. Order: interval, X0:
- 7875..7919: 36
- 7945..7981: 16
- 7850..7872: 25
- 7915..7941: 35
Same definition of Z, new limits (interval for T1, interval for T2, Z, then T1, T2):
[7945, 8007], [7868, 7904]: 0.0513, 0.035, 0.0163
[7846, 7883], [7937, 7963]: 0.0476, 0.027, 0.0209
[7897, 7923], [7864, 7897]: 0.0440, 0.022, 0.0217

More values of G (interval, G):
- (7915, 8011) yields 11.7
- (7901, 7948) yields 11.8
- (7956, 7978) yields 11.7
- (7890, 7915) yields 12.0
